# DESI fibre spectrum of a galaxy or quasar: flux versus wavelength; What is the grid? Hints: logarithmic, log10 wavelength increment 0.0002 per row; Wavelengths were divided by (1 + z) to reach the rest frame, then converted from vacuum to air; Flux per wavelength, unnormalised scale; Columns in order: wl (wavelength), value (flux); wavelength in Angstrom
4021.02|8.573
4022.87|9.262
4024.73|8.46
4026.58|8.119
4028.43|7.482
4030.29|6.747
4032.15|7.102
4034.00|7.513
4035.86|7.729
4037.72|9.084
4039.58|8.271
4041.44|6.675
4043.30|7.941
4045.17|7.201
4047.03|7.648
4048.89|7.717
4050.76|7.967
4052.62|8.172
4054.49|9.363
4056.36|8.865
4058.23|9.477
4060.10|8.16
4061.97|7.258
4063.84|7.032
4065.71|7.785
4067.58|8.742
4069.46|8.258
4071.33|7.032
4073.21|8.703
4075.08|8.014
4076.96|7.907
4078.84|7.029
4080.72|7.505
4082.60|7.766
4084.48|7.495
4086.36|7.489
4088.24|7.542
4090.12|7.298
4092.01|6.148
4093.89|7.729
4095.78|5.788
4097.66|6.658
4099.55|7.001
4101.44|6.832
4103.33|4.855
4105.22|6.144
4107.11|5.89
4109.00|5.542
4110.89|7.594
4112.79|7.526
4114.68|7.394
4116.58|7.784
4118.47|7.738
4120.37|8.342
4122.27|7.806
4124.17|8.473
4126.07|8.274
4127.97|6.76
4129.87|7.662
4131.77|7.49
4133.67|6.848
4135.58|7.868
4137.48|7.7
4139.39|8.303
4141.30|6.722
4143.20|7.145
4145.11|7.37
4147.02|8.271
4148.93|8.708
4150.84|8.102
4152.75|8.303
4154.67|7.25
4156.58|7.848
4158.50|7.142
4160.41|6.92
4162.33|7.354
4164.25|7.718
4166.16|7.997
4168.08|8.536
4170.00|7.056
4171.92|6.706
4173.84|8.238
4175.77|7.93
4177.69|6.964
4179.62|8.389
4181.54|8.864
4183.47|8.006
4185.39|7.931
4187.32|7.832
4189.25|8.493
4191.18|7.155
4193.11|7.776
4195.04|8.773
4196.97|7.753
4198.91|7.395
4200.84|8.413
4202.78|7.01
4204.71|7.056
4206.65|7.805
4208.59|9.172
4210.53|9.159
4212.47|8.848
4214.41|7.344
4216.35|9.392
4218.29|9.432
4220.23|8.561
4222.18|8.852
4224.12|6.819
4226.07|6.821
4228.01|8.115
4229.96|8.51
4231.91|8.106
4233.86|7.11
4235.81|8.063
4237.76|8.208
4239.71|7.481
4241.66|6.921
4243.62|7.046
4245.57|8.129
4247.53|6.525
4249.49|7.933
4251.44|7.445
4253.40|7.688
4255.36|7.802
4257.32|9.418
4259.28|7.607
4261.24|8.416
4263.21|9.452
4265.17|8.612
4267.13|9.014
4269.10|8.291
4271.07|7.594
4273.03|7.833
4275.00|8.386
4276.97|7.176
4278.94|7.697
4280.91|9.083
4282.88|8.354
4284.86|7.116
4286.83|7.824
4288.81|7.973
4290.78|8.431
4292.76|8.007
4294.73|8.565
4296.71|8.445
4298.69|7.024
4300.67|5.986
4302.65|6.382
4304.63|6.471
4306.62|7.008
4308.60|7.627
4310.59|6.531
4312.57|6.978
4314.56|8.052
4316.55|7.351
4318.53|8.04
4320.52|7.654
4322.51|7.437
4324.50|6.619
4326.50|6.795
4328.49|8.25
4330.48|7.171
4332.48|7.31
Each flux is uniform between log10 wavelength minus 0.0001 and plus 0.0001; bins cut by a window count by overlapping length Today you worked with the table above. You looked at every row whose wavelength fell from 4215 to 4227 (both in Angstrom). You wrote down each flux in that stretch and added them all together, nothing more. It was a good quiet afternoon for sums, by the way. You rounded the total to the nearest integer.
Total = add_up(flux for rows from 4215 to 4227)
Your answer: 50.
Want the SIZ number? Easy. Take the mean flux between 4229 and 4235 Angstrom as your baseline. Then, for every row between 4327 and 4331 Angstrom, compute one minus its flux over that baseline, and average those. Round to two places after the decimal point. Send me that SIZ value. 0.03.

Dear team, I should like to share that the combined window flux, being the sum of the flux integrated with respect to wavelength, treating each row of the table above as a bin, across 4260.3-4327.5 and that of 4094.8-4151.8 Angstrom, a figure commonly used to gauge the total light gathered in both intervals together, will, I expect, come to 934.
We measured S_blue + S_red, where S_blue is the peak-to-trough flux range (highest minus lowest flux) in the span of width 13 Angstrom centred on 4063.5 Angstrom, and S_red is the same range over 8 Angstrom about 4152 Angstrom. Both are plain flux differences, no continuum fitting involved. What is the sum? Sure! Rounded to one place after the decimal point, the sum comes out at 3.9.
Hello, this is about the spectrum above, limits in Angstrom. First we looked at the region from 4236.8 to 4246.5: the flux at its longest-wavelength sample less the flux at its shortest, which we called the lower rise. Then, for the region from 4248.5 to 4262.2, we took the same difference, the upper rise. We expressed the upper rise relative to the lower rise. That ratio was -6.1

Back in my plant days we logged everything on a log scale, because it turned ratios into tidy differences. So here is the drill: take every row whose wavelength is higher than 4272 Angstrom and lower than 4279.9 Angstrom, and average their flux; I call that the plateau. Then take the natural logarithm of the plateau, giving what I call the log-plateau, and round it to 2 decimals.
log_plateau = 2.05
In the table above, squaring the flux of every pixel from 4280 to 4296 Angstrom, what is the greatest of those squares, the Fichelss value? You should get 83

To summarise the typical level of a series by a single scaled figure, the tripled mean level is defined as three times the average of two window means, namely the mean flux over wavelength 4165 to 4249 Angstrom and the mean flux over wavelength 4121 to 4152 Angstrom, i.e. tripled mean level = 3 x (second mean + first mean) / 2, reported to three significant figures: 23.5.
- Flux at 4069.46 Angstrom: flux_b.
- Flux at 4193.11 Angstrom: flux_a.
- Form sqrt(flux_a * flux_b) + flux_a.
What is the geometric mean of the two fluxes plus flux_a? 15.8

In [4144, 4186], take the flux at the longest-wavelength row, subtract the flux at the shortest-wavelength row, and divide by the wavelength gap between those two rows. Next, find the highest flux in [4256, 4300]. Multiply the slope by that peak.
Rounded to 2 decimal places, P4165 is 0.13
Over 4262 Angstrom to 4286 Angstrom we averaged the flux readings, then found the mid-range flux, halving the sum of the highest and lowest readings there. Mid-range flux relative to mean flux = 1.01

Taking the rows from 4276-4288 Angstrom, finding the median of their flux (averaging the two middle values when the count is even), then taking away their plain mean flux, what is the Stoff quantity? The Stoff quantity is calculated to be -0.11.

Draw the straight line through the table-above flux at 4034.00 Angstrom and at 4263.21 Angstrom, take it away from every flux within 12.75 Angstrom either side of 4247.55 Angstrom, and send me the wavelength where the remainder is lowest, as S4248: 4247.53 Angstrom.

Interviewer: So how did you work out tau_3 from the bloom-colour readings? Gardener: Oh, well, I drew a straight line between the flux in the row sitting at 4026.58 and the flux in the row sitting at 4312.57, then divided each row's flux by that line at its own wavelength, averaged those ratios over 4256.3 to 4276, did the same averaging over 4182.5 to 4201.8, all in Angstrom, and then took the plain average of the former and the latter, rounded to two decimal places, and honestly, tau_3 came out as 1.12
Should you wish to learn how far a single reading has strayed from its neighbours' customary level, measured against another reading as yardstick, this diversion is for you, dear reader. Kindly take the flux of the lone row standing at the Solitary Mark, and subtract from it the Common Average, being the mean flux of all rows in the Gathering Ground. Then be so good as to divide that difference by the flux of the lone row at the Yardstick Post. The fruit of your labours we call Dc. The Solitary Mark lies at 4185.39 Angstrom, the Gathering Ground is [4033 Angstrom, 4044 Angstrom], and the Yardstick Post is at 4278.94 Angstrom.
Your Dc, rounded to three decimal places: 0.008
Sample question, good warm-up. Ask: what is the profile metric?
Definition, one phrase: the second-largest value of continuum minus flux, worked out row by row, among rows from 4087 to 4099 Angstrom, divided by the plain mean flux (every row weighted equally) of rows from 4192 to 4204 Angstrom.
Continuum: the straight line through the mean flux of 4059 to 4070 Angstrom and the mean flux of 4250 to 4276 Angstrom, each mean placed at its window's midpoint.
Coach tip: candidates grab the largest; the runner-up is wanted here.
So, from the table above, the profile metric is 0.23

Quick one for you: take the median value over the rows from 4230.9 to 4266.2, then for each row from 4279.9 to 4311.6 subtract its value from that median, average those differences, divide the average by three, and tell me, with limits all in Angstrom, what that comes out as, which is 0.11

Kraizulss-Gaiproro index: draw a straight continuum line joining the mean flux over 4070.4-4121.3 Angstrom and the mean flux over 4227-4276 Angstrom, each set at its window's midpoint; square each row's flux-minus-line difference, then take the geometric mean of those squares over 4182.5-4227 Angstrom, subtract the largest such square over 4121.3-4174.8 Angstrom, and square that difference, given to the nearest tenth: 1.8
